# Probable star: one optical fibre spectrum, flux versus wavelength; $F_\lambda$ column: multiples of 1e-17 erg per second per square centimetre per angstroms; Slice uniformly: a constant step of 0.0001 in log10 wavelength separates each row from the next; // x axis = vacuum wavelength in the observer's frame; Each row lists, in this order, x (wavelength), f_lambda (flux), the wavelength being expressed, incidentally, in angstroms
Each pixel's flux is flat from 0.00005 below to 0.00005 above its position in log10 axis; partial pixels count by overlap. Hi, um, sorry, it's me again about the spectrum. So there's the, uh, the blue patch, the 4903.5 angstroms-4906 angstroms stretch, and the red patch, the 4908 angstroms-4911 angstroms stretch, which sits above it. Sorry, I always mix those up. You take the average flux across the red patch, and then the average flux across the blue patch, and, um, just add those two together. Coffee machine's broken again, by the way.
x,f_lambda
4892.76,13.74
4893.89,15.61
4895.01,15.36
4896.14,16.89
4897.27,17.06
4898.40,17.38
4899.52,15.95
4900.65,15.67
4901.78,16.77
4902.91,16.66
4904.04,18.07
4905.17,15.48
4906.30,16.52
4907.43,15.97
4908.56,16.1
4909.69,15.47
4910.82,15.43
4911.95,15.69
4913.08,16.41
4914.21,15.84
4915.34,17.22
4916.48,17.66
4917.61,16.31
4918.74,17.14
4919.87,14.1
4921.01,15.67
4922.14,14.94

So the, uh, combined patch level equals 32.4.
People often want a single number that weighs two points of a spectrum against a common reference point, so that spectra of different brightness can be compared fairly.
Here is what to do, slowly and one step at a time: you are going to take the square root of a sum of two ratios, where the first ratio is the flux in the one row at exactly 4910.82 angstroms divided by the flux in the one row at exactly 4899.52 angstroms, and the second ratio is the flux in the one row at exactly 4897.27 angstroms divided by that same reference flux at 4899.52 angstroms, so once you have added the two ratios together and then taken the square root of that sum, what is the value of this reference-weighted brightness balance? 1.427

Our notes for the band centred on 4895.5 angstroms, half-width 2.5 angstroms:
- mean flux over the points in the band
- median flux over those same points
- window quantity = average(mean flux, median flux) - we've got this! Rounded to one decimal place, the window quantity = 16.2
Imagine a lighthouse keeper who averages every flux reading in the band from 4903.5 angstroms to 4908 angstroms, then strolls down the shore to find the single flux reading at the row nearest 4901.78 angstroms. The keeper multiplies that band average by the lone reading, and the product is 277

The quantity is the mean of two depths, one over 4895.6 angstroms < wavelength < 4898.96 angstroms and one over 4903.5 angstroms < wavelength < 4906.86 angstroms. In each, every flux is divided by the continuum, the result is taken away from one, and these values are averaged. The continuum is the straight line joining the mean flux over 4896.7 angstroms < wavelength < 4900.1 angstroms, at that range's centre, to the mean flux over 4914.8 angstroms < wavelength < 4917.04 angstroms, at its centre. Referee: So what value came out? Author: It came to 0.000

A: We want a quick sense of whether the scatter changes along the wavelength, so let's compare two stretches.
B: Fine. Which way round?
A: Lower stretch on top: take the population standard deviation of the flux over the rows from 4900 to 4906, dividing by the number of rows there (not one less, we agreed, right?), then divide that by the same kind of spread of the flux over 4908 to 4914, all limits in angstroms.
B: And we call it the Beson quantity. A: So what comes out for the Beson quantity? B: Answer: 2.4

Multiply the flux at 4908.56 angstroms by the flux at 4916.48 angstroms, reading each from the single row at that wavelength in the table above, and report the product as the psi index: 284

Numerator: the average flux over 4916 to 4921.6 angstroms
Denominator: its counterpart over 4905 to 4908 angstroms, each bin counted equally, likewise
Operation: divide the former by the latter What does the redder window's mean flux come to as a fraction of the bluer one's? 1.01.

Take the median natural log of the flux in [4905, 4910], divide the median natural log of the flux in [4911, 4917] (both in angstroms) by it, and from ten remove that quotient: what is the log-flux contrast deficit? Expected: 8.990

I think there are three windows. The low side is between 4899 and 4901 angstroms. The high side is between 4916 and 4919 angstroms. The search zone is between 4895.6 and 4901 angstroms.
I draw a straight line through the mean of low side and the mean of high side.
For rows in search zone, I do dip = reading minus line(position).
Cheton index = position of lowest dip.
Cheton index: 4900.65 angstroms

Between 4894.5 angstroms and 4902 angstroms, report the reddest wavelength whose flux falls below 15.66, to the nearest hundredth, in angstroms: 4895.01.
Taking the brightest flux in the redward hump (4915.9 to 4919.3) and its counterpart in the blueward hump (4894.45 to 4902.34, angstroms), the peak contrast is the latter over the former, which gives 0.98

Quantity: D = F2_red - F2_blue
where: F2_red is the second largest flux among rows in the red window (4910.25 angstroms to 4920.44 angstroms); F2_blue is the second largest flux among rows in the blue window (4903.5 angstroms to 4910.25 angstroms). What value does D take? 0.7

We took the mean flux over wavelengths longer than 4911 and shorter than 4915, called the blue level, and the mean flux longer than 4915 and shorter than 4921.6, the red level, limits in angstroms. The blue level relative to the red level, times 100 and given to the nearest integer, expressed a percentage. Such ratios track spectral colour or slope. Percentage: 98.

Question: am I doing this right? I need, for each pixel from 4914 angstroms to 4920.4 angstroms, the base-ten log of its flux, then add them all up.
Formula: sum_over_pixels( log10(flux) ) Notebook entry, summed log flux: 7.28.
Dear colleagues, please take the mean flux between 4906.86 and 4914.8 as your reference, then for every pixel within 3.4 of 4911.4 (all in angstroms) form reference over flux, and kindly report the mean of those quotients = 1.00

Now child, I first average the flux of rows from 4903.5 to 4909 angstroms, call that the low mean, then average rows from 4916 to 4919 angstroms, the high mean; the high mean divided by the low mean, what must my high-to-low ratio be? 1.04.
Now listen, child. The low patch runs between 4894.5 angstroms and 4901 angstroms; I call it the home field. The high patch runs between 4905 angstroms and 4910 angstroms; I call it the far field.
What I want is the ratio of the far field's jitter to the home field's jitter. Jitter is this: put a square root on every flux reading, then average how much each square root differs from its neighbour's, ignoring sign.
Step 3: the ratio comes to 0.80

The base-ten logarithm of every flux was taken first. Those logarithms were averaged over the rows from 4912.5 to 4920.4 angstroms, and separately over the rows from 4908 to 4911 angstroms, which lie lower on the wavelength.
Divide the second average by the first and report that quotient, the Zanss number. 0.985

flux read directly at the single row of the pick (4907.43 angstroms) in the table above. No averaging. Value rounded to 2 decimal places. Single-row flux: 15.97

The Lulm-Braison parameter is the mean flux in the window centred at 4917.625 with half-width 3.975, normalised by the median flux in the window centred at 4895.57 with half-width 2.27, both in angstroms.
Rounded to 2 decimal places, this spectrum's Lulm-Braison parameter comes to 1.00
